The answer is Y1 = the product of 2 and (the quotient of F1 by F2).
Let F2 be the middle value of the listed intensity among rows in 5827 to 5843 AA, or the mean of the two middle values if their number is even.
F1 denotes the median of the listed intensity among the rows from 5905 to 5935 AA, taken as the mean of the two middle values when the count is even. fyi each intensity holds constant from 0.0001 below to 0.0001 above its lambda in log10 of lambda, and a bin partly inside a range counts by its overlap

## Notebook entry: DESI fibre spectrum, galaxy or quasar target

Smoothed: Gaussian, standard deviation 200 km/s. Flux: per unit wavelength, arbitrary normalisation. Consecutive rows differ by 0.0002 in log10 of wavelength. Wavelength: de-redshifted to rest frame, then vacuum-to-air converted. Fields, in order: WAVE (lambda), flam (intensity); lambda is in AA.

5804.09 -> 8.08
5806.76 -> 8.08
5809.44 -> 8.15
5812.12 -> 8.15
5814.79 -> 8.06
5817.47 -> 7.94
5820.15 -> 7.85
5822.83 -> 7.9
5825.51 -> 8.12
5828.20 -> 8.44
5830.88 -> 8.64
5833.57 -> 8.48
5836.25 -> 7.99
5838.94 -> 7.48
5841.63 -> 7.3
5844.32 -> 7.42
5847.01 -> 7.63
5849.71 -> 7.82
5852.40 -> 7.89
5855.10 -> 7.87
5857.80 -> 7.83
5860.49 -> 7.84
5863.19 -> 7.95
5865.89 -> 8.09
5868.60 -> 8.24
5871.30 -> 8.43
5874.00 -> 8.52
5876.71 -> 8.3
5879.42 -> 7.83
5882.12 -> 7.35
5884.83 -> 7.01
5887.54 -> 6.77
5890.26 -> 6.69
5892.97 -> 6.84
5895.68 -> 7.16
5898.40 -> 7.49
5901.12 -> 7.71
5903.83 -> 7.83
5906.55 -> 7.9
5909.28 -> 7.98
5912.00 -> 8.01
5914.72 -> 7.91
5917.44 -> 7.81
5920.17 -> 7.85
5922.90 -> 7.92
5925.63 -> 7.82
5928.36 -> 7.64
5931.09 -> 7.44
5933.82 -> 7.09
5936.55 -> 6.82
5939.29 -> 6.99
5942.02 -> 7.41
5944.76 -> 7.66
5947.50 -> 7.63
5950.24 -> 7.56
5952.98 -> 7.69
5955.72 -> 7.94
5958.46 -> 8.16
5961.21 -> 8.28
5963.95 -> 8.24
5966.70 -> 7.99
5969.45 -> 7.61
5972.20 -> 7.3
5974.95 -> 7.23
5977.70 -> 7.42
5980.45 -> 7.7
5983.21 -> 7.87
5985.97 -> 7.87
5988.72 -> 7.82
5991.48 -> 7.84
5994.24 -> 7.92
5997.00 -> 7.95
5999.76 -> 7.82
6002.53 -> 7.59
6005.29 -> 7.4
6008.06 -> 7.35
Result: 1.91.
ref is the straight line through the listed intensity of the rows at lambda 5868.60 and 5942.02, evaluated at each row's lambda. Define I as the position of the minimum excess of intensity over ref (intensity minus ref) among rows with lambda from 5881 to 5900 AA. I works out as 5890.26 AA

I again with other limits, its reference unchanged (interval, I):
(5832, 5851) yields 5841.63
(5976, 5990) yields 5977.70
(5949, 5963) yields 5950.24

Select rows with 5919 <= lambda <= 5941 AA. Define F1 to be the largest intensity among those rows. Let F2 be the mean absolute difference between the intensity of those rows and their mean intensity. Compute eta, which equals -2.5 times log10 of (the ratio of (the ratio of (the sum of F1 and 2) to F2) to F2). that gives -4.7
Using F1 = 7.92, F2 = 0.361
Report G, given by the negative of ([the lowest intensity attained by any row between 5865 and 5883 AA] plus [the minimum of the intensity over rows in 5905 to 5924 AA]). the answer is -15.16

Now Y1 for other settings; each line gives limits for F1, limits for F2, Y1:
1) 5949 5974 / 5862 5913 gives 2.03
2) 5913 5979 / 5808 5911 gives 1.94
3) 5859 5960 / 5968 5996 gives 2.01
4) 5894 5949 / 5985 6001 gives 1.96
